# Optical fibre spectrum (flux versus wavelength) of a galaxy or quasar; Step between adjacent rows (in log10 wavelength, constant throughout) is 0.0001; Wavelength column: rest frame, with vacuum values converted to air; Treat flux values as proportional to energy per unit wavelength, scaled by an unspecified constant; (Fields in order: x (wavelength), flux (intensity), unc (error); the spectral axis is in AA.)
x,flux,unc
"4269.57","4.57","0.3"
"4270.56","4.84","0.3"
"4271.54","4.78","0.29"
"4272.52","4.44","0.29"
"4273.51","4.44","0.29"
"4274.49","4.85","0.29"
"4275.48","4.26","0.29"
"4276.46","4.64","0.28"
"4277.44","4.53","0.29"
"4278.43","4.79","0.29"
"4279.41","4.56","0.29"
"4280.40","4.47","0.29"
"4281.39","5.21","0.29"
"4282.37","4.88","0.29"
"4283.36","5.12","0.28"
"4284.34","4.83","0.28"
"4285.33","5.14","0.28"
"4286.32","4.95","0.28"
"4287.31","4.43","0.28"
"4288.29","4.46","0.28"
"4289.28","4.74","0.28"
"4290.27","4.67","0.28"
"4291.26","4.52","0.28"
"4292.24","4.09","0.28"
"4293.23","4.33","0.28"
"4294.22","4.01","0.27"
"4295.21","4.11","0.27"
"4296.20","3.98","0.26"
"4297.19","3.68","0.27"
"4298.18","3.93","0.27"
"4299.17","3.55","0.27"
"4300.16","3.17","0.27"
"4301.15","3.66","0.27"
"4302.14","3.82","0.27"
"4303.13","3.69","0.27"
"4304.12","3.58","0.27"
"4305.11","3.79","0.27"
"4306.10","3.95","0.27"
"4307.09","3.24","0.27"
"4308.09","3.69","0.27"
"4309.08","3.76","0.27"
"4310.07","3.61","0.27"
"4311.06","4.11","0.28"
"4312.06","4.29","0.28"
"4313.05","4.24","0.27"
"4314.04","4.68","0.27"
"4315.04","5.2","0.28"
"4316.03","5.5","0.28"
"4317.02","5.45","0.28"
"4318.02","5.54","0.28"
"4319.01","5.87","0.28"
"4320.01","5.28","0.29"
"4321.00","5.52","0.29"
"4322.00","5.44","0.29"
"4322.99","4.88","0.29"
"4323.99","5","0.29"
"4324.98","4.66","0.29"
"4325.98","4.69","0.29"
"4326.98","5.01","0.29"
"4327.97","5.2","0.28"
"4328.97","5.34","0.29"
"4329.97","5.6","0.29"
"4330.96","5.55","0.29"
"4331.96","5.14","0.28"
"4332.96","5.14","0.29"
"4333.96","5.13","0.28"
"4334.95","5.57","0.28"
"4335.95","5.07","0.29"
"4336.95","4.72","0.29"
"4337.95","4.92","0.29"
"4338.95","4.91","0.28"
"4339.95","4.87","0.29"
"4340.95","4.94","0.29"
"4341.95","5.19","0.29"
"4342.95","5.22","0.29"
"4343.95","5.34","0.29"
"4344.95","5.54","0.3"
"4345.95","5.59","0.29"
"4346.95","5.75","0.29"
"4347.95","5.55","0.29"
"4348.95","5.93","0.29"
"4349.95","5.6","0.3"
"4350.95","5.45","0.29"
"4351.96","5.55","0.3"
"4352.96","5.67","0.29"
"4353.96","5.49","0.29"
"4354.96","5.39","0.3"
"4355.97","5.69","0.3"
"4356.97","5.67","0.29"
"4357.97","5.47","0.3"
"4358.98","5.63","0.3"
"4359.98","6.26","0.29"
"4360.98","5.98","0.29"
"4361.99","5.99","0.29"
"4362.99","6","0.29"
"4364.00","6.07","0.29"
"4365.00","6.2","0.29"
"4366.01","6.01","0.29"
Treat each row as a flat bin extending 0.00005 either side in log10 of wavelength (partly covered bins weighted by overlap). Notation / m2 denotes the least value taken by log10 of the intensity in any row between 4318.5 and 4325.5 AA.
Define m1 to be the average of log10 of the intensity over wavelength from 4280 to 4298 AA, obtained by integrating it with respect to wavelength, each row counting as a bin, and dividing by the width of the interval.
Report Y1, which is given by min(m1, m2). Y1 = 0.65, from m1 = 0.653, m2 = 0.668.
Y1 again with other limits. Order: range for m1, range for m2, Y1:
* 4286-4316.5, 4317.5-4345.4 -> 0.61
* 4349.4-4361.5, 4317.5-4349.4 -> 0.67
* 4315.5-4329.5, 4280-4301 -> 0.50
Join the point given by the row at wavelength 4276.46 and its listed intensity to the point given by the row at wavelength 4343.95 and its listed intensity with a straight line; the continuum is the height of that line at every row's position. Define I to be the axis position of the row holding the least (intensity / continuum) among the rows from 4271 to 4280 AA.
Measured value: 4275.48 AA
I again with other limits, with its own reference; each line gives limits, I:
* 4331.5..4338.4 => 4336.95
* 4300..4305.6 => 4300.16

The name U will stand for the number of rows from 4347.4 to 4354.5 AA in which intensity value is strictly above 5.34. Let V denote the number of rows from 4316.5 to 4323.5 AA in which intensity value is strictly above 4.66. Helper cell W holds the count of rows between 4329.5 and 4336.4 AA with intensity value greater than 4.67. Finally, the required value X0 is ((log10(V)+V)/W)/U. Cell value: 0.2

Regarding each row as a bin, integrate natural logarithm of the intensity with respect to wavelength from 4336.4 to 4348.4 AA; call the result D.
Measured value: 19.8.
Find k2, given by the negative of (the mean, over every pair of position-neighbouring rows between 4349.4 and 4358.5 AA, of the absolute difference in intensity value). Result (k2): -0.146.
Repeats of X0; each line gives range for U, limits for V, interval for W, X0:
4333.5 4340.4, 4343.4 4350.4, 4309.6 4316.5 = 2.6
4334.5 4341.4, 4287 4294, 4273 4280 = 1.2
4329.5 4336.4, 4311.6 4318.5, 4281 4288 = 0.3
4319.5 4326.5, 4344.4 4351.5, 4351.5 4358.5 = 0.6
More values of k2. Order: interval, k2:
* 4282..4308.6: -0.270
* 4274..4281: -0.277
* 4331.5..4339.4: -0.216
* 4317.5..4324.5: -0.320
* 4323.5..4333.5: -0.193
